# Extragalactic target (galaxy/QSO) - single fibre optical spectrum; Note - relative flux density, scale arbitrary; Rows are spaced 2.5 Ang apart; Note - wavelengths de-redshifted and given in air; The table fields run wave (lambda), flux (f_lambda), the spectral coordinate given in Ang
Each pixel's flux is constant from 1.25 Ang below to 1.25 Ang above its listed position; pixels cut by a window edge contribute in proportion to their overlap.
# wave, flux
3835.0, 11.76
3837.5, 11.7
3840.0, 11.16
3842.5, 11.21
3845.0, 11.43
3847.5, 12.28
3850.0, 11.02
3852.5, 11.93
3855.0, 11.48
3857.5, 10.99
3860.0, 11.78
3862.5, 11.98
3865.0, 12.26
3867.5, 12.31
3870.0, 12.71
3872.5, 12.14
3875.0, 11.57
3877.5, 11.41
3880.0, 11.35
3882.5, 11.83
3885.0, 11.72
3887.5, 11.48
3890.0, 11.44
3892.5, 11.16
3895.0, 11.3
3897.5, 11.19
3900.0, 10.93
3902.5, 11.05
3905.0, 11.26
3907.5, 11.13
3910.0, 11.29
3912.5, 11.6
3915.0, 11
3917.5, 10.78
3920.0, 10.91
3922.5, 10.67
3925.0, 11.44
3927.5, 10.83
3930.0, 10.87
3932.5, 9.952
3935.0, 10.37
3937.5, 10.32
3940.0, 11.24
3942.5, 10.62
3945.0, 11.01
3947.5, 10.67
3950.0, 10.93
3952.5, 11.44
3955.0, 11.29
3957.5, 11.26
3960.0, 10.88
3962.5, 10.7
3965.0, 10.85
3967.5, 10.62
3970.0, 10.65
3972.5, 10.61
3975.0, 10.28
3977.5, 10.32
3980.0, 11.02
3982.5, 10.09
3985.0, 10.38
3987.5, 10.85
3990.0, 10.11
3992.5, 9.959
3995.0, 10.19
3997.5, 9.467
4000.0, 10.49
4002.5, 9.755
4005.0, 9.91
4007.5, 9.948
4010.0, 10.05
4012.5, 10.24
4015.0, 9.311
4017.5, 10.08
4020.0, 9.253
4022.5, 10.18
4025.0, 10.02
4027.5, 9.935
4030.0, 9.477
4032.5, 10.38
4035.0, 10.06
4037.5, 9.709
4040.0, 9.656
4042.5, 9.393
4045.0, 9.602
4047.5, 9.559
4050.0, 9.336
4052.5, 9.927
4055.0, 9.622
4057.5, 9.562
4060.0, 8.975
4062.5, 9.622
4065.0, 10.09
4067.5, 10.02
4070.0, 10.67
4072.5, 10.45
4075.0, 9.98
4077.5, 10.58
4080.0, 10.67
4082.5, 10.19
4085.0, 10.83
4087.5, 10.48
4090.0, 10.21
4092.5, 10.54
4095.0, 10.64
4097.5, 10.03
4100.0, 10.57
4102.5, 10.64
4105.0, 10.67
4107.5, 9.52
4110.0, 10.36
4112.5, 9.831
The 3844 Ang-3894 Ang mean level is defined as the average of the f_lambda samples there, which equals 11.7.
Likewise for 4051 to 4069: 9.7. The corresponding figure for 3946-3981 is 10.8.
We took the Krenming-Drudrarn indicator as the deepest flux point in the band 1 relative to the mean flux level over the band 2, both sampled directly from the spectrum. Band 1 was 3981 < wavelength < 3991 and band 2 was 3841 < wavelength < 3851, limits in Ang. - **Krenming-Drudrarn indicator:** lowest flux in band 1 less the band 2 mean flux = -1.4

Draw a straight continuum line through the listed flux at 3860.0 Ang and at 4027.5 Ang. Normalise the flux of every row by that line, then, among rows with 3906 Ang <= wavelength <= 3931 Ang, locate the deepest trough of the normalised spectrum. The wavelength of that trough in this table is 3922.5 Ang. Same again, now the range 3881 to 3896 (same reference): 3892.5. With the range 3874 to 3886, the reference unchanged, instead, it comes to 3880.0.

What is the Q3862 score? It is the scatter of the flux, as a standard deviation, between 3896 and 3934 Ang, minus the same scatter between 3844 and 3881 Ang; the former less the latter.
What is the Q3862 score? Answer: -0.12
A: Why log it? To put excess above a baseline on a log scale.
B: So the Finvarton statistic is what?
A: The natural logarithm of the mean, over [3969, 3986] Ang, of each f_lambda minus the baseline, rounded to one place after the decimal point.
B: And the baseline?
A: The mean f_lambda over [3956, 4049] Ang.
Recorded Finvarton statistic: -1.1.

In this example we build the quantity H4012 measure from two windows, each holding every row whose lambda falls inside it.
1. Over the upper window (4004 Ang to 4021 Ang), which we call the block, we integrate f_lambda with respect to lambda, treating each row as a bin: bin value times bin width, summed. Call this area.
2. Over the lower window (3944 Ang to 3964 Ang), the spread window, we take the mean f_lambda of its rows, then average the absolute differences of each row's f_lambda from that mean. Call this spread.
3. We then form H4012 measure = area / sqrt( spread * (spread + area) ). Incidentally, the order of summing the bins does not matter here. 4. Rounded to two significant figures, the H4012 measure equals 27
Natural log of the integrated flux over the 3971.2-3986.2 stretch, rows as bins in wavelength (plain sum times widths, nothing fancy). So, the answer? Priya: 5.05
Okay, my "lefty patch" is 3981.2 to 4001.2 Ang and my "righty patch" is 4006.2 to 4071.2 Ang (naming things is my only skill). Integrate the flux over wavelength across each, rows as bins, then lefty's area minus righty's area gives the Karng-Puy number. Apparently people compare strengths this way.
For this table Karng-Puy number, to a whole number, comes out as -433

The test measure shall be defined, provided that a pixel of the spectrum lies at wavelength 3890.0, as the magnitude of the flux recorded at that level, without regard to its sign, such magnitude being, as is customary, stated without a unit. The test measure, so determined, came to 11.4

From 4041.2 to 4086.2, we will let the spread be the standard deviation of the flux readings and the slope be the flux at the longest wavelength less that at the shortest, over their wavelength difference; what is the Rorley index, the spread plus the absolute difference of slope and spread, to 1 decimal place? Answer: 1.0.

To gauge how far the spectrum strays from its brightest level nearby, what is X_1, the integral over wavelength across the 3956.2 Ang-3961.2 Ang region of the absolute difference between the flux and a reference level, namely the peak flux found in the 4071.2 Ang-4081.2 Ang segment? 2.0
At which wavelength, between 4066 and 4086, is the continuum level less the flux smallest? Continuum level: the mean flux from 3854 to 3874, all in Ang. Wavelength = 4085.0 Ang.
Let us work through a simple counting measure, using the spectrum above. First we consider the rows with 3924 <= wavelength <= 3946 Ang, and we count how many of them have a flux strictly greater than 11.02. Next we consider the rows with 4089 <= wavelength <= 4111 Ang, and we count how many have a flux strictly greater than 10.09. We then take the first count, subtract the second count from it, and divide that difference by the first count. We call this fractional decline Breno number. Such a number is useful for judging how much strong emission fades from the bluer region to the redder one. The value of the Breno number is -2.5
